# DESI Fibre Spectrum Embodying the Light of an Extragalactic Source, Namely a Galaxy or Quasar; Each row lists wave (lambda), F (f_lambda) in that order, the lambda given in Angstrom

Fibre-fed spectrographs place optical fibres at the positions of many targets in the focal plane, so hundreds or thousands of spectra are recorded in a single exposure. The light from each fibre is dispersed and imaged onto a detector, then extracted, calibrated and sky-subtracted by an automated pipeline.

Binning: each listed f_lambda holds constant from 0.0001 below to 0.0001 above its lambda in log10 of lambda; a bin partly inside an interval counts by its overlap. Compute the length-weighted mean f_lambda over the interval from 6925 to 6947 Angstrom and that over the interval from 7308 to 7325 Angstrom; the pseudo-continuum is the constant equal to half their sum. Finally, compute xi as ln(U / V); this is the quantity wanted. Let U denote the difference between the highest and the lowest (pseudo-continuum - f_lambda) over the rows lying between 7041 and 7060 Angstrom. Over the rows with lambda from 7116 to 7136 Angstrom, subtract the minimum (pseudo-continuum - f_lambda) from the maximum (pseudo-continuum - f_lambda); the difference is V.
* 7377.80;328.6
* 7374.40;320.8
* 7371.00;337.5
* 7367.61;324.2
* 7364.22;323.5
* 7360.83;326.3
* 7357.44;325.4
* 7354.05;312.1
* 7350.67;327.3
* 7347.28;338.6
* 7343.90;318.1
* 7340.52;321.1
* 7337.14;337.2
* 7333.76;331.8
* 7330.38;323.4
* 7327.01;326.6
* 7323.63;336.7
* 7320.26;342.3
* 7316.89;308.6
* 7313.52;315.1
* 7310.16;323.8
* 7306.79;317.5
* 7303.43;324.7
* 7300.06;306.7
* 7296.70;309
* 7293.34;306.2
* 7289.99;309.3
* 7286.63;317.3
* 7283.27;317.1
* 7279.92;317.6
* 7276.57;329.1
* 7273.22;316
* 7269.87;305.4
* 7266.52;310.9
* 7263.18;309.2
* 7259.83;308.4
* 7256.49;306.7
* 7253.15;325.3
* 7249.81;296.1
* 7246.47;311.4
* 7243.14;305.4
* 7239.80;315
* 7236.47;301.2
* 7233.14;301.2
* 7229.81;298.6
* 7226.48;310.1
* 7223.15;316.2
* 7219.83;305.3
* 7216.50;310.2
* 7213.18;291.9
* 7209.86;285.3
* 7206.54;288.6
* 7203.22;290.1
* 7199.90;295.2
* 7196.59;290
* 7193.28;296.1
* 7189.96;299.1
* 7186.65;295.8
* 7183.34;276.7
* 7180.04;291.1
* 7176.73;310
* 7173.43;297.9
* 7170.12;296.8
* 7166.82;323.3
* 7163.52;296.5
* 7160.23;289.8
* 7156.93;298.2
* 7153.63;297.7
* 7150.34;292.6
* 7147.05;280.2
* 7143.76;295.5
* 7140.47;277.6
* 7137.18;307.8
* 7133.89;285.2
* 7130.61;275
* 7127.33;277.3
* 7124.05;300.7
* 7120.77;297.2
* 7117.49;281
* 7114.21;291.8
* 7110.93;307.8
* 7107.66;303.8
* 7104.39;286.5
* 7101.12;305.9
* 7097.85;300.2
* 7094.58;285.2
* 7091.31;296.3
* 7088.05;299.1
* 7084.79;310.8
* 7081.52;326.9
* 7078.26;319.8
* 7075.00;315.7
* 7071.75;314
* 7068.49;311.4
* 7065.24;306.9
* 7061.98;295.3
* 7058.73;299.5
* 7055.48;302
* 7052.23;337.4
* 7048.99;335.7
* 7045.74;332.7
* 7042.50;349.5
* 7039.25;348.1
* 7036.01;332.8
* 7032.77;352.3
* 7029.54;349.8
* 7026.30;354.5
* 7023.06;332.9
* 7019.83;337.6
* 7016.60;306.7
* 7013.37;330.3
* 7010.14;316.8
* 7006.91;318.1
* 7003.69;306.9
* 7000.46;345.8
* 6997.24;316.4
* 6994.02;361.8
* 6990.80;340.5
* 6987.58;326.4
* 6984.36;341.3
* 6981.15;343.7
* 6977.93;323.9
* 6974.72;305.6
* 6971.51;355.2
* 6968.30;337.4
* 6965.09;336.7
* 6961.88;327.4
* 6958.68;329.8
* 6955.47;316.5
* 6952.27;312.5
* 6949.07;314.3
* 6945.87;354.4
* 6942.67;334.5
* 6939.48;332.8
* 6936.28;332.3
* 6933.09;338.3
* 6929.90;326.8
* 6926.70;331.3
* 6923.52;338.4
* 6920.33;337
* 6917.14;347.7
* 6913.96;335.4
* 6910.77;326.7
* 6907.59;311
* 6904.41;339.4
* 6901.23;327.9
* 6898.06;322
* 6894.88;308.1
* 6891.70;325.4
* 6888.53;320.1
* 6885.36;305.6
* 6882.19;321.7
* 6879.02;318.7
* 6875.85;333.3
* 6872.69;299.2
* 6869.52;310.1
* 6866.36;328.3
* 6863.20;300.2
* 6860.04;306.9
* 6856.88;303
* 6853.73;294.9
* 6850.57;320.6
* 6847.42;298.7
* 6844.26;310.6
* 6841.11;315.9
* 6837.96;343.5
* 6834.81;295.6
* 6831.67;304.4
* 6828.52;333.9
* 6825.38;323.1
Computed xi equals 0.7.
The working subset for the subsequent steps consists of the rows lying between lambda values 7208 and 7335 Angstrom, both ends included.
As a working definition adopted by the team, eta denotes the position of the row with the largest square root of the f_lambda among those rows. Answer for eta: 7320.26 Angstrom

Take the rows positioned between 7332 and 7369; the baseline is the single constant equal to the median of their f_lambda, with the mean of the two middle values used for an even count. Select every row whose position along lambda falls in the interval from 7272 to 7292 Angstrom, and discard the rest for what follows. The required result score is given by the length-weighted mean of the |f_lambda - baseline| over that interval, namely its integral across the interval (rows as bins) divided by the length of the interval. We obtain 9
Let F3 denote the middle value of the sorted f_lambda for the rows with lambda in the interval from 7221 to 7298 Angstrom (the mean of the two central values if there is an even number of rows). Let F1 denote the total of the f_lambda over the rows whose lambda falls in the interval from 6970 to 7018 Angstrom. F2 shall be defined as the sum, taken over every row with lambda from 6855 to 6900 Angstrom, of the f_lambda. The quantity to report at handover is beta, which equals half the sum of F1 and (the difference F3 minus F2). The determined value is 423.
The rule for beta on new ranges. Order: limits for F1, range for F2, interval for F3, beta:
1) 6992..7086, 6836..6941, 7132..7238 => -424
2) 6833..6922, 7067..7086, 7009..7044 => 3673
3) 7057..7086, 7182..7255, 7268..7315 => -1744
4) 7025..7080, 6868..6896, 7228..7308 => 1512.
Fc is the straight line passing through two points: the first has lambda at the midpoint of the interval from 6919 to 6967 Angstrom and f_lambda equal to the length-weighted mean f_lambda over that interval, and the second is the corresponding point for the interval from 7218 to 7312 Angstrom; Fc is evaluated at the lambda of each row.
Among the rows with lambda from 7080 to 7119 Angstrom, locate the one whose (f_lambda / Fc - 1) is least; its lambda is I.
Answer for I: 7117.49 Angstrom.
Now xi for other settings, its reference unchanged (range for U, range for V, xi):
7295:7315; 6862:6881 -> -0.6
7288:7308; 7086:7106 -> -0.1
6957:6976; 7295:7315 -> 1.0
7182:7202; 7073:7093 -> -0.3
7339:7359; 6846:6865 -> 0.0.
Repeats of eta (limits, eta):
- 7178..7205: 7189.96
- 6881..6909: 6904.41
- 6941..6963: 6945.87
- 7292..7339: 7320.26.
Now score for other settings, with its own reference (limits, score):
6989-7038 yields 16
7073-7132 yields 26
